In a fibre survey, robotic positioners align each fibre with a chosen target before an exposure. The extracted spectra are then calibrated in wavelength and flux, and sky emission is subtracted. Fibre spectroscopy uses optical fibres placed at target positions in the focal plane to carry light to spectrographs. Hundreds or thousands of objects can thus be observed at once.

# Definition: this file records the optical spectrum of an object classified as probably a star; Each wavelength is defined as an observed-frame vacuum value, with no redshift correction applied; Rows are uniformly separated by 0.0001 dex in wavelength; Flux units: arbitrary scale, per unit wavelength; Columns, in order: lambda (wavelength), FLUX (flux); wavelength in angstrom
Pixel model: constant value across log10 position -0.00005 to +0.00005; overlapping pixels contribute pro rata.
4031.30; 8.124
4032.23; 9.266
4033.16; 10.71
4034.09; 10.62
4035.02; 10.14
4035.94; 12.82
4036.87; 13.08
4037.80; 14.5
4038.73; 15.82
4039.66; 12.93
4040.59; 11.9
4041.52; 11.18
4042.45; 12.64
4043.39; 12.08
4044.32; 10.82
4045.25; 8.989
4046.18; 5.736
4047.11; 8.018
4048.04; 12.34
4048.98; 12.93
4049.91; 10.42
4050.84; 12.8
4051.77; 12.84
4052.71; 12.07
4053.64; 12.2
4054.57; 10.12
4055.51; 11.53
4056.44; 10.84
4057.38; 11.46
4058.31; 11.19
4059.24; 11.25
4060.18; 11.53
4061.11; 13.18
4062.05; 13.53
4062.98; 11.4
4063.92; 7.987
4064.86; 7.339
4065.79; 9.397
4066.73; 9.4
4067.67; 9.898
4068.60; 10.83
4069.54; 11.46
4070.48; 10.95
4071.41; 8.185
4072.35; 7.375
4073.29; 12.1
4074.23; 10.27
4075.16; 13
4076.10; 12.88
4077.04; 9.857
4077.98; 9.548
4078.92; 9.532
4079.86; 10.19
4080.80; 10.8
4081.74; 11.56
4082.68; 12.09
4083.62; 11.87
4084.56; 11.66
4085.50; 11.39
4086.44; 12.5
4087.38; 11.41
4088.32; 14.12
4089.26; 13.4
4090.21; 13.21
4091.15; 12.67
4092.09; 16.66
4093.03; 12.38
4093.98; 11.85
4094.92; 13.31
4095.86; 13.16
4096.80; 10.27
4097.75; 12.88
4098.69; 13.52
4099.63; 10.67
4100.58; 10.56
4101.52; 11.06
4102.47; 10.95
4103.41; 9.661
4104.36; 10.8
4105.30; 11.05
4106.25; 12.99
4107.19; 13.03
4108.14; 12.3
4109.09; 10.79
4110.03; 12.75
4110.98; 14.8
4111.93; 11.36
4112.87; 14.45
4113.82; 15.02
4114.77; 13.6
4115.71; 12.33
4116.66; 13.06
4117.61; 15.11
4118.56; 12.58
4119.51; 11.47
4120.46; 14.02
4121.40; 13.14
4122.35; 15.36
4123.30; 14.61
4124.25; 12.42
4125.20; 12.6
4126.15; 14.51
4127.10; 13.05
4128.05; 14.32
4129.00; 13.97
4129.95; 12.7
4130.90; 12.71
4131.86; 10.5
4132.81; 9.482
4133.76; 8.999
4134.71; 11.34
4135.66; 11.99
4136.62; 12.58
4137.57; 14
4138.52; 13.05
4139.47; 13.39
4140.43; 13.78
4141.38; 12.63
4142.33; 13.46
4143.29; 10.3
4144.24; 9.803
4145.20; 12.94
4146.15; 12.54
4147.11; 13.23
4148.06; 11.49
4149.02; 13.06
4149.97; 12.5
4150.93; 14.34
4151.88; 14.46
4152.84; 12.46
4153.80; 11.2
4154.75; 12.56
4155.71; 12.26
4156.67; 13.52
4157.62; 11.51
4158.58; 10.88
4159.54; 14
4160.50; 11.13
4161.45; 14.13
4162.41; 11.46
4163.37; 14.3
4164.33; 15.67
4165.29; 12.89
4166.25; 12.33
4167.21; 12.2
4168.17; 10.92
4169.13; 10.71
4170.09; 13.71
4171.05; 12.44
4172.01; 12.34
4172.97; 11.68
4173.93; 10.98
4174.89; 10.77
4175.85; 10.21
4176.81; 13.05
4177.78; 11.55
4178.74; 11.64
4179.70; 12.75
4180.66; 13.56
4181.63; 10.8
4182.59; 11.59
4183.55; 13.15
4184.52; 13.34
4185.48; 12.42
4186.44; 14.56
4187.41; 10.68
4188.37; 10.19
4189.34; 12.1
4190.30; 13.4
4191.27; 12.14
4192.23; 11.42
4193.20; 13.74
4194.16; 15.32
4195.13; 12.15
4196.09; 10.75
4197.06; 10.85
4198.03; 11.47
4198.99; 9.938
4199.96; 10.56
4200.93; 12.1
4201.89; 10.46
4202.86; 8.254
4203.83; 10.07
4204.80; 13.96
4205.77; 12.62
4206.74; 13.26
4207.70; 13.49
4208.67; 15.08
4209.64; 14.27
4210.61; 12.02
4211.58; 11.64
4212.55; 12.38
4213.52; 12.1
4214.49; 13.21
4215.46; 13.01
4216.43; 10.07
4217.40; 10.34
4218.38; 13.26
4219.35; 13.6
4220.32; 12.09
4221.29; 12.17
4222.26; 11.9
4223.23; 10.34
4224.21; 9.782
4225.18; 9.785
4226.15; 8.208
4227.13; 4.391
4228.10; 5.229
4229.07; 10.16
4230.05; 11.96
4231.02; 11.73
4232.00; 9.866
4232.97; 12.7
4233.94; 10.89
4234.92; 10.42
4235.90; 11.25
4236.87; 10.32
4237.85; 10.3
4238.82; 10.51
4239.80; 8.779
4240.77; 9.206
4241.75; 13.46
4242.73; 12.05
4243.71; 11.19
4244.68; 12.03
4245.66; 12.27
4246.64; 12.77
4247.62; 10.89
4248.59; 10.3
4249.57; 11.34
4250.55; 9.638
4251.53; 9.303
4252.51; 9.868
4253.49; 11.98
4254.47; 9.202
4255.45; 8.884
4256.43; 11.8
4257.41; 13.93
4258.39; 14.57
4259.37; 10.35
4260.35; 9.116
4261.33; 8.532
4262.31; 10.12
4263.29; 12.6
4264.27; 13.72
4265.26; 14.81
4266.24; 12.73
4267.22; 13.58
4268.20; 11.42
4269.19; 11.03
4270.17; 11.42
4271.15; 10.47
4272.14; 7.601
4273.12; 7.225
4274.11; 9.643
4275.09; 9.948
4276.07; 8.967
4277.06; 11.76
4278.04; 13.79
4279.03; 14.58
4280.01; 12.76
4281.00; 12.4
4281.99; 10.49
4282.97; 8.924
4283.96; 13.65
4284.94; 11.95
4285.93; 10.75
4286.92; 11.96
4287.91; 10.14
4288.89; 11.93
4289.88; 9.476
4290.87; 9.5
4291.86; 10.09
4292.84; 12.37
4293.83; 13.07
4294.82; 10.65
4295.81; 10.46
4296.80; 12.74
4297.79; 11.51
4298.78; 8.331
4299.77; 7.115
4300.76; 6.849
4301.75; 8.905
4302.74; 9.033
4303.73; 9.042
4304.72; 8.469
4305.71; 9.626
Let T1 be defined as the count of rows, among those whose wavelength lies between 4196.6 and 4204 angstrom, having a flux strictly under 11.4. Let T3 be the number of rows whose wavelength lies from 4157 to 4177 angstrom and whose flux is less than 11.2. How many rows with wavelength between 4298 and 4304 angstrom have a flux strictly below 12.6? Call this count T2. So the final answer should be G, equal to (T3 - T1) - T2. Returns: -5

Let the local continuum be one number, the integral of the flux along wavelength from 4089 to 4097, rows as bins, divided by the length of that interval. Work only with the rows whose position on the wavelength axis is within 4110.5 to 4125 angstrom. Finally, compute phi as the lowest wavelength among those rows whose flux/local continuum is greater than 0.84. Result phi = 4110.98 angstrom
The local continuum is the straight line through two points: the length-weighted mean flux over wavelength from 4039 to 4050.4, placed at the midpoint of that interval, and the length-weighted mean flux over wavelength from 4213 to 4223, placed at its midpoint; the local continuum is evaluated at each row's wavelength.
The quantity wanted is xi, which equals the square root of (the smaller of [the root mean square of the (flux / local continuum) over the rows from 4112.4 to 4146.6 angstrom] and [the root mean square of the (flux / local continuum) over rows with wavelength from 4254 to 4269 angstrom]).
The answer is 0.98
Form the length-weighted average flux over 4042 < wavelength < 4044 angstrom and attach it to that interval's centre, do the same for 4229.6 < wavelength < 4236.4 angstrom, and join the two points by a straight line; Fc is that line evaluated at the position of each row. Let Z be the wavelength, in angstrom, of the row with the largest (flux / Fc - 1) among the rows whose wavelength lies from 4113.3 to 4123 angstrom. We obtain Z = 4122.35 angstrom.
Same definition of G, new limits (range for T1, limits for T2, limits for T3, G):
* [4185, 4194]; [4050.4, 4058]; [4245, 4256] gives -1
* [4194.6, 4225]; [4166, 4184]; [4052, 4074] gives -13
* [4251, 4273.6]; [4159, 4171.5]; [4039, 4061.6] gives -10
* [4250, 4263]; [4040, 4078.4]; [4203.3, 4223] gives -39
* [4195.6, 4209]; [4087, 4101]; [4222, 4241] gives 2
